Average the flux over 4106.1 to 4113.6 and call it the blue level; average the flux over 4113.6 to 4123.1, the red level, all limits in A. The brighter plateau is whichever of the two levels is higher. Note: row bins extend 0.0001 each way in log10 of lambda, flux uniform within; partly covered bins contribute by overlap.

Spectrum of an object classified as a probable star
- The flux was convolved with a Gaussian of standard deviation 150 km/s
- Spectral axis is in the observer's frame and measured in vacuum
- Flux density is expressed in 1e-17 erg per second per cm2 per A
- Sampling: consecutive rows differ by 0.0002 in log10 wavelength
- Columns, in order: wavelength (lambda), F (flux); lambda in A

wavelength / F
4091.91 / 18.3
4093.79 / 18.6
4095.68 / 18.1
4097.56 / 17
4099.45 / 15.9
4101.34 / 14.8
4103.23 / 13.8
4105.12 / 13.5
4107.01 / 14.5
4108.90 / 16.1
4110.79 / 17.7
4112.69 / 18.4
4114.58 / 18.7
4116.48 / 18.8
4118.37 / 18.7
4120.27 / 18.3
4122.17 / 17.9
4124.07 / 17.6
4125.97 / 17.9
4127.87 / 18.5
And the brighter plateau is 18.5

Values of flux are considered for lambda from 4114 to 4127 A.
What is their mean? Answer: 18.3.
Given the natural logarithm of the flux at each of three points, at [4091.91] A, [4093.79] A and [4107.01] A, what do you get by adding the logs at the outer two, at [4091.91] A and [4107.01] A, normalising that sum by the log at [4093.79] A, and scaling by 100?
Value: 191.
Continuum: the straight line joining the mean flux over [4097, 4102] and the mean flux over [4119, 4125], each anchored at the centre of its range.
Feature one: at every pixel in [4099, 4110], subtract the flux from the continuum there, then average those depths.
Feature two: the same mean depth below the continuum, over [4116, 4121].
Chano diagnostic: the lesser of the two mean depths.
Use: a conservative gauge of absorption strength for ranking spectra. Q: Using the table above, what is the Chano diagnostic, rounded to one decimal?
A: -1.0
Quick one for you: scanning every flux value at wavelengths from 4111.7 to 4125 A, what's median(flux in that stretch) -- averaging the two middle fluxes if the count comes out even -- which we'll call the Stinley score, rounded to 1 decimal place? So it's 18.4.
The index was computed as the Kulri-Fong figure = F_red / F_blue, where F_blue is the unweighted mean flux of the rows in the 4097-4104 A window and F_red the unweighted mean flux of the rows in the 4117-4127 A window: 1.18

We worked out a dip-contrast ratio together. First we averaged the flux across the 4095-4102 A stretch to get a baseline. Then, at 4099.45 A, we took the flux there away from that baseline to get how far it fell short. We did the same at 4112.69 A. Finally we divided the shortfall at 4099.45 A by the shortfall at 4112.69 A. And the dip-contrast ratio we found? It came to -0.3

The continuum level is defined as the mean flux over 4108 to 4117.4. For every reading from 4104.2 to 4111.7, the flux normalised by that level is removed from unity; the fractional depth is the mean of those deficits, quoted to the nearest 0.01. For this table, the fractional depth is 0.14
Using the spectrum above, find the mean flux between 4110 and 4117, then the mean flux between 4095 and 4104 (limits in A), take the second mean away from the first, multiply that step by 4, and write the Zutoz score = 9.9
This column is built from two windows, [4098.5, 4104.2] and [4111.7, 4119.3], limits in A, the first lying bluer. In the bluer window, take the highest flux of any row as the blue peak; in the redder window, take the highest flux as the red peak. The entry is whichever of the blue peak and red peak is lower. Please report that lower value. 15.9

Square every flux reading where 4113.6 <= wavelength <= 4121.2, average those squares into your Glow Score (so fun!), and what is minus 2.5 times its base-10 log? -6.4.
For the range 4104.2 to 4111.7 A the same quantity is -6.0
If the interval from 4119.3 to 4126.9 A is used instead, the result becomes -6.3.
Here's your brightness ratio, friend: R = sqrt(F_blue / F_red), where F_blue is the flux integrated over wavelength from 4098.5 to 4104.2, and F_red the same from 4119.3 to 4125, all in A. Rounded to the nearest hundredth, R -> 0.91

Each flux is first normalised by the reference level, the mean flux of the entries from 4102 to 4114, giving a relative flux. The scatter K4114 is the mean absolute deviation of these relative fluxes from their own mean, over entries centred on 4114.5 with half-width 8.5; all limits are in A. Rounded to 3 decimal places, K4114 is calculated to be 0.067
